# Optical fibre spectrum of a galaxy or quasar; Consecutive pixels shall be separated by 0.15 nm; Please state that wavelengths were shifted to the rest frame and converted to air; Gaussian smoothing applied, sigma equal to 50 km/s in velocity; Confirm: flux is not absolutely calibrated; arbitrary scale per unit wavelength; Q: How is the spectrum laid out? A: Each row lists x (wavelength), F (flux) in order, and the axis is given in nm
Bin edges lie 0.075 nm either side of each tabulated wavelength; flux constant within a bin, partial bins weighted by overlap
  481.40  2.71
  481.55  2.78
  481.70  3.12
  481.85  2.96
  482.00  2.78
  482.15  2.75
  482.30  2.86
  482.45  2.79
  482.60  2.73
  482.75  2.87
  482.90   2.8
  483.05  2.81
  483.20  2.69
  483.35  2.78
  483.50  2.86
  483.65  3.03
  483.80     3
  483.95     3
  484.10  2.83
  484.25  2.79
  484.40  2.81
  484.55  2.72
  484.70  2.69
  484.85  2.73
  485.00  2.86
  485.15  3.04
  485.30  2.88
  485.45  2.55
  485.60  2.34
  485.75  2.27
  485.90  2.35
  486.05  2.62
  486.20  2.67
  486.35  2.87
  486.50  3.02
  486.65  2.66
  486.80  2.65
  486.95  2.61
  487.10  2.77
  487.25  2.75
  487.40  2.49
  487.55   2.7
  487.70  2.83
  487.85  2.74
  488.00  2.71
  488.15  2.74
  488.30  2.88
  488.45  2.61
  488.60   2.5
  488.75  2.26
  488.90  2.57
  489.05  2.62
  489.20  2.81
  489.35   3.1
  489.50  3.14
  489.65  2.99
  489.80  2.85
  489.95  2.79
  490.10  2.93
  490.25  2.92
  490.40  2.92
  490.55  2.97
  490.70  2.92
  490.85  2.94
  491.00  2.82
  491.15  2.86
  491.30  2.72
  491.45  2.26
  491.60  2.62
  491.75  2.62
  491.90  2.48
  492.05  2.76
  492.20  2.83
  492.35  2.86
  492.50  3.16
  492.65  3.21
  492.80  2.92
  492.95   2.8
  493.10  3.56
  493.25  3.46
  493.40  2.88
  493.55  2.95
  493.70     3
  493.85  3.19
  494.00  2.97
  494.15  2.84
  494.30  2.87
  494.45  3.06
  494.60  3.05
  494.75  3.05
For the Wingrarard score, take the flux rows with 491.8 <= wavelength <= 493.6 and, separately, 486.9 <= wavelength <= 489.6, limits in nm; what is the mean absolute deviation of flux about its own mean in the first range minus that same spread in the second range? 0.089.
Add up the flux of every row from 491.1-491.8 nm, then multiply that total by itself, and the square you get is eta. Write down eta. 171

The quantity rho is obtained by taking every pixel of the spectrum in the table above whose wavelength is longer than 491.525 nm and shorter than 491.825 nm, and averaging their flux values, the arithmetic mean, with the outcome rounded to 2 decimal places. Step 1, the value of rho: 2.62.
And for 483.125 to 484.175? 2.88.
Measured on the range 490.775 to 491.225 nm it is 2.87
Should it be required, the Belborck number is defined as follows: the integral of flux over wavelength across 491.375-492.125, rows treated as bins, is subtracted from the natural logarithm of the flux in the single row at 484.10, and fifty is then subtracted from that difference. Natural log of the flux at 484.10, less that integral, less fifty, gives -50.9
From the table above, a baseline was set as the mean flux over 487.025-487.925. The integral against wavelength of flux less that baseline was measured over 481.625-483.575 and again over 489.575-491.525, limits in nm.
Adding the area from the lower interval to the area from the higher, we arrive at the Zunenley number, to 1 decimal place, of 0.5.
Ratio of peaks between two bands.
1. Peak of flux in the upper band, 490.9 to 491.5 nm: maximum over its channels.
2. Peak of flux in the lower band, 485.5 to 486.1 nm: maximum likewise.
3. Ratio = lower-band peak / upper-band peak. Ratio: 0.92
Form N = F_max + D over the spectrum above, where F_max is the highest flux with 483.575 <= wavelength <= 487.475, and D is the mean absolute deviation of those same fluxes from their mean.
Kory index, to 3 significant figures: 3.21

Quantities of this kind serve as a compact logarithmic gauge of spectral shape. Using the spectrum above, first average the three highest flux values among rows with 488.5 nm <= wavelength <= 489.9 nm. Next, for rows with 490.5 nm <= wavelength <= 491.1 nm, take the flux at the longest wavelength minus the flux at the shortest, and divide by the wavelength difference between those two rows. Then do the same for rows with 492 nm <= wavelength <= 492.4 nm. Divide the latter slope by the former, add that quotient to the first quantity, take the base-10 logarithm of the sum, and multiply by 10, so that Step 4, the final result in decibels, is 3.2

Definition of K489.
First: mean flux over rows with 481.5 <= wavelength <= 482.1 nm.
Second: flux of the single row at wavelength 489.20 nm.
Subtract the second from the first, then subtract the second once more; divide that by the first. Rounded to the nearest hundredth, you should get -0.93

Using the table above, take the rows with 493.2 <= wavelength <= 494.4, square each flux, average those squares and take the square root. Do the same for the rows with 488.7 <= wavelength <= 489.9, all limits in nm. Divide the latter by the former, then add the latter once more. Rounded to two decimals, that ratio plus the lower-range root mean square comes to 3.73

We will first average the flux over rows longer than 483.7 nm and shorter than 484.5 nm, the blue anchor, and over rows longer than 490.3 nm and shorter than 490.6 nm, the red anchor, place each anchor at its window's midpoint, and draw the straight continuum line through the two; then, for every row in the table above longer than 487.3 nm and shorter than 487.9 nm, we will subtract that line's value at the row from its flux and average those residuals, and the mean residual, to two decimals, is -0.23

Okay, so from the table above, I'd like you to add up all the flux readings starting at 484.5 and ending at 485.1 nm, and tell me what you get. 11.0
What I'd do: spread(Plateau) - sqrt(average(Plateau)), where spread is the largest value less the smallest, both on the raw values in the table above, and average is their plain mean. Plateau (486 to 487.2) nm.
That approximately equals -1.24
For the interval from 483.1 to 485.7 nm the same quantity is -0.97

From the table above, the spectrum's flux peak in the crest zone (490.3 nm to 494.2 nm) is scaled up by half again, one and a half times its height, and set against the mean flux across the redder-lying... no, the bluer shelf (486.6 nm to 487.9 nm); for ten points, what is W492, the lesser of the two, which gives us 2.69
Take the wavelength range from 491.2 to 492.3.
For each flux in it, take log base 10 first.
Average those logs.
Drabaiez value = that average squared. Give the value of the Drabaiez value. 0.17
